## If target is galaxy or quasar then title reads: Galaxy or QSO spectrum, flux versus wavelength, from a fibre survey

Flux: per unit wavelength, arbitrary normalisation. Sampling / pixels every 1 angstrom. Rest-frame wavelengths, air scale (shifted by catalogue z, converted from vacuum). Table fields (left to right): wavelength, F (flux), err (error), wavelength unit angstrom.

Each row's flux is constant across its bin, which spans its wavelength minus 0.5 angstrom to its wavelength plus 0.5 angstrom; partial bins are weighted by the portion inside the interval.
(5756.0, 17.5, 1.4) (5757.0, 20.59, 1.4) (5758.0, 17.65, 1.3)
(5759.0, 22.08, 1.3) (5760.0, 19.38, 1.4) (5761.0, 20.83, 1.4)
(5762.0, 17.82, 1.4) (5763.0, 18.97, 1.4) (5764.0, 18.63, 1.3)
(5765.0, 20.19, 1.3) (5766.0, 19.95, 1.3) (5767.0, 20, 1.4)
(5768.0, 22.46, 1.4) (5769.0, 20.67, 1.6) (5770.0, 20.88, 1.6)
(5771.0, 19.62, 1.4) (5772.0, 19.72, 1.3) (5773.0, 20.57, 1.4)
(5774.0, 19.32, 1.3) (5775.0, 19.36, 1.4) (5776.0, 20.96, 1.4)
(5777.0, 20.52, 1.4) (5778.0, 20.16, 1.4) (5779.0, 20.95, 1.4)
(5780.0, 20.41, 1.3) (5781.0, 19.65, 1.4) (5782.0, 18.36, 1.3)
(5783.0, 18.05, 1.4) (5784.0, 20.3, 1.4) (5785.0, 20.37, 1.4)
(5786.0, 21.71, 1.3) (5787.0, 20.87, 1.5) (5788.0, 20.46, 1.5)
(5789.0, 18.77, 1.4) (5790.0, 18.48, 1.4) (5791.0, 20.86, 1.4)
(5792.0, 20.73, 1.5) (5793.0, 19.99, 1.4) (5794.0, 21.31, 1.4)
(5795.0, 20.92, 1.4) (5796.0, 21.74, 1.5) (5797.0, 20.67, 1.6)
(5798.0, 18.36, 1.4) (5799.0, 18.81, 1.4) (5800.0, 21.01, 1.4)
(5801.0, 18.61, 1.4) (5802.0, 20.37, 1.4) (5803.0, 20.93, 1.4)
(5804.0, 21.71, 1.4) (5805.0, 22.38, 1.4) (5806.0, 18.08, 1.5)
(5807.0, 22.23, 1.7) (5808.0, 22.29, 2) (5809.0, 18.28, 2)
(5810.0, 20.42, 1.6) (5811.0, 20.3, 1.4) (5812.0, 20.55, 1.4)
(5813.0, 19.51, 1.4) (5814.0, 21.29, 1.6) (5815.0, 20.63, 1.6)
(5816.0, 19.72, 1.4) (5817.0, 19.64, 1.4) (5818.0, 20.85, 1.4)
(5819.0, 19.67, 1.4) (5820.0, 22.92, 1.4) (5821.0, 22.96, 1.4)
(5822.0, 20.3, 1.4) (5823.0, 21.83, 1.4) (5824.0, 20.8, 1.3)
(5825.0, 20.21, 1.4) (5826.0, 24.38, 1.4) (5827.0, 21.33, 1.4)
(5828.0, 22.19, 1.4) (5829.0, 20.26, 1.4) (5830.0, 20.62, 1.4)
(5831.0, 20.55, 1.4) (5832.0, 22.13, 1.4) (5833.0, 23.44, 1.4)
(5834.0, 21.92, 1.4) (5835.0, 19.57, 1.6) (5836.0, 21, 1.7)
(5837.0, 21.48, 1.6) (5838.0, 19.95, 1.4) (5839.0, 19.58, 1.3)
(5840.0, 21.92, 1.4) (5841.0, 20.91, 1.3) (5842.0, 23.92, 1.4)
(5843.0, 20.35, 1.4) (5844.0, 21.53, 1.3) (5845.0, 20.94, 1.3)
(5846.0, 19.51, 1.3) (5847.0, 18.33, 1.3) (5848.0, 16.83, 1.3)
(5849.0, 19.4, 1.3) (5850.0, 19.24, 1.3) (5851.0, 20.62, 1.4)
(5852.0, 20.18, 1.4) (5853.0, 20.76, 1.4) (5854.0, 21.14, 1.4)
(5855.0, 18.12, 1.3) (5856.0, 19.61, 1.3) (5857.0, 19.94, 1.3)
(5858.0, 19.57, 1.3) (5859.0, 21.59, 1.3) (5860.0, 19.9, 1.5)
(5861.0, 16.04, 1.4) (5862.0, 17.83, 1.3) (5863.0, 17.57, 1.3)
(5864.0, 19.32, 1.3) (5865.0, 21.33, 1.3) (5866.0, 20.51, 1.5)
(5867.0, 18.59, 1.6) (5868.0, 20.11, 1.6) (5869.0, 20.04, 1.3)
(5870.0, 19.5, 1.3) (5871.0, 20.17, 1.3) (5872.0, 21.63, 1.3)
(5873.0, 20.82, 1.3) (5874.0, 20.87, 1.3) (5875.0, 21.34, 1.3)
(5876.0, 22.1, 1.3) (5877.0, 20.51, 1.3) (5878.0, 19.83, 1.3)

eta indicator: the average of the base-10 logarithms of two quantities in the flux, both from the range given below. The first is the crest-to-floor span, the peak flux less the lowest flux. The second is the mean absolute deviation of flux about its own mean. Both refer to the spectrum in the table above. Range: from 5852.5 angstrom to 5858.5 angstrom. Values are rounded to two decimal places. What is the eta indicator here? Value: 0.18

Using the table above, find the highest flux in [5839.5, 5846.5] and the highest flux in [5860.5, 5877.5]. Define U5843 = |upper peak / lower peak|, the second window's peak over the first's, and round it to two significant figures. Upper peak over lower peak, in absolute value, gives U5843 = 0.92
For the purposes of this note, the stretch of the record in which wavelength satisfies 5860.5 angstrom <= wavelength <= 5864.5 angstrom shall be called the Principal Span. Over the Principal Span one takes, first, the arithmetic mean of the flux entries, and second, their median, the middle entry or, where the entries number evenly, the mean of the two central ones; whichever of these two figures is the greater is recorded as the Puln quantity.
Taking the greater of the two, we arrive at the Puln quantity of 17.7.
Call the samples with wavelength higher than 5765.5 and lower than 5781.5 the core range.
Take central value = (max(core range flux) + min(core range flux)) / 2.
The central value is 20.9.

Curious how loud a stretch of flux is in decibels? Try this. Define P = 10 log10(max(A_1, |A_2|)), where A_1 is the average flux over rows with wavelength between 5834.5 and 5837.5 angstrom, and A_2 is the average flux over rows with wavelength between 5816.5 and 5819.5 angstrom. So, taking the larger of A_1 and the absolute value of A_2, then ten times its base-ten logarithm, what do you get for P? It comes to 13.16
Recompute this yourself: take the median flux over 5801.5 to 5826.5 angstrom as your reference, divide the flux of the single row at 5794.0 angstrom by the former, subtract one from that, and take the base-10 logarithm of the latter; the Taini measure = -1.48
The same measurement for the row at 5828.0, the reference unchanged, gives -1.12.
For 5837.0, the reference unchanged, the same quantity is -1.39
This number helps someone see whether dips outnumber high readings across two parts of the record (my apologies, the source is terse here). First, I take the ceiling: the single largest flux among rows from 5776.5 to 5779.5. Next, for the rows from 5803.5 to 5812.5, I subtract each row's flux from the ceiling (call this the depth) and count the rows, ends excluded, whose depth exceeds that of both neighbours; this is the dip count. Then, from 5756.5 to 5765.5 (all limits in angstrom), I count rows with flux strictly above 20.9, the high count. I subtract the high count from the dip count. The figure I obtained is 2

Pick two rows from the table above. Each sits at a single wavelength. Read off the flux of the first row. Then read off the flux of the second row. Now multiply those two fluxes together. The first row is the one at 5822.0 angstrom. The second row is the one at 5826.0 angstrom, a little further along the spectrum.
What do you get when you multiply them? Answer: 495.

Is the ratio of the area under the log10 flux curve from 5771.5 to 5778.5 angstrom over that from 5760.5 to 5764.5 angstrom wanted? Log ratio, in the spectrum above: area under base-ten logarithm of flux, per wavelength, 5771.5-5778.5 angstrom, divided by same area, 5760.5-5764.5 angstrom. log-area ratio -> 1.8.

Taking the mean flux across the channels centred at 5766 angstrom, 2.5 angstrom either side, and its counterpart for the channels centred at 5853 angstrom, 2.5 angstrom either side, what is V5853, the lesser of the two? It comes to 20.2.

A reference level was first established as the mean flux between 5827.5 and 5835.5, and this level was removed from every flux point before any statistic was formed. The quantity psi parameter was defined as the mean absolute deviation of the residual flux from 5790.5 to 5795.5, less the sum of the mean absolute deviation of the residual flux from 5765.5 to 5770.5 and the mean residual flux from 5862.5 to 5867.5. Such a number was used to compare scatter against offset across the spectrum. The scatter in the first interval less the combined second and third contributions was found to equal 1.5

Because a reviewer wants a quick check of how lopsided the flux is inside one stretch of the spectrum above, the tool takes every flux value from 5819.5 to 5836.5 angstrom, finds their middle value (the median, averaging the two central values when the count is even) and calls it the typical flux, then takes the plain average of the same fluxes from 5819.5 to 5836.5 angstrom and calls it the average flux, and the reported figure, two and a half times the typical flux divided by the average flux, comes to 2.474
